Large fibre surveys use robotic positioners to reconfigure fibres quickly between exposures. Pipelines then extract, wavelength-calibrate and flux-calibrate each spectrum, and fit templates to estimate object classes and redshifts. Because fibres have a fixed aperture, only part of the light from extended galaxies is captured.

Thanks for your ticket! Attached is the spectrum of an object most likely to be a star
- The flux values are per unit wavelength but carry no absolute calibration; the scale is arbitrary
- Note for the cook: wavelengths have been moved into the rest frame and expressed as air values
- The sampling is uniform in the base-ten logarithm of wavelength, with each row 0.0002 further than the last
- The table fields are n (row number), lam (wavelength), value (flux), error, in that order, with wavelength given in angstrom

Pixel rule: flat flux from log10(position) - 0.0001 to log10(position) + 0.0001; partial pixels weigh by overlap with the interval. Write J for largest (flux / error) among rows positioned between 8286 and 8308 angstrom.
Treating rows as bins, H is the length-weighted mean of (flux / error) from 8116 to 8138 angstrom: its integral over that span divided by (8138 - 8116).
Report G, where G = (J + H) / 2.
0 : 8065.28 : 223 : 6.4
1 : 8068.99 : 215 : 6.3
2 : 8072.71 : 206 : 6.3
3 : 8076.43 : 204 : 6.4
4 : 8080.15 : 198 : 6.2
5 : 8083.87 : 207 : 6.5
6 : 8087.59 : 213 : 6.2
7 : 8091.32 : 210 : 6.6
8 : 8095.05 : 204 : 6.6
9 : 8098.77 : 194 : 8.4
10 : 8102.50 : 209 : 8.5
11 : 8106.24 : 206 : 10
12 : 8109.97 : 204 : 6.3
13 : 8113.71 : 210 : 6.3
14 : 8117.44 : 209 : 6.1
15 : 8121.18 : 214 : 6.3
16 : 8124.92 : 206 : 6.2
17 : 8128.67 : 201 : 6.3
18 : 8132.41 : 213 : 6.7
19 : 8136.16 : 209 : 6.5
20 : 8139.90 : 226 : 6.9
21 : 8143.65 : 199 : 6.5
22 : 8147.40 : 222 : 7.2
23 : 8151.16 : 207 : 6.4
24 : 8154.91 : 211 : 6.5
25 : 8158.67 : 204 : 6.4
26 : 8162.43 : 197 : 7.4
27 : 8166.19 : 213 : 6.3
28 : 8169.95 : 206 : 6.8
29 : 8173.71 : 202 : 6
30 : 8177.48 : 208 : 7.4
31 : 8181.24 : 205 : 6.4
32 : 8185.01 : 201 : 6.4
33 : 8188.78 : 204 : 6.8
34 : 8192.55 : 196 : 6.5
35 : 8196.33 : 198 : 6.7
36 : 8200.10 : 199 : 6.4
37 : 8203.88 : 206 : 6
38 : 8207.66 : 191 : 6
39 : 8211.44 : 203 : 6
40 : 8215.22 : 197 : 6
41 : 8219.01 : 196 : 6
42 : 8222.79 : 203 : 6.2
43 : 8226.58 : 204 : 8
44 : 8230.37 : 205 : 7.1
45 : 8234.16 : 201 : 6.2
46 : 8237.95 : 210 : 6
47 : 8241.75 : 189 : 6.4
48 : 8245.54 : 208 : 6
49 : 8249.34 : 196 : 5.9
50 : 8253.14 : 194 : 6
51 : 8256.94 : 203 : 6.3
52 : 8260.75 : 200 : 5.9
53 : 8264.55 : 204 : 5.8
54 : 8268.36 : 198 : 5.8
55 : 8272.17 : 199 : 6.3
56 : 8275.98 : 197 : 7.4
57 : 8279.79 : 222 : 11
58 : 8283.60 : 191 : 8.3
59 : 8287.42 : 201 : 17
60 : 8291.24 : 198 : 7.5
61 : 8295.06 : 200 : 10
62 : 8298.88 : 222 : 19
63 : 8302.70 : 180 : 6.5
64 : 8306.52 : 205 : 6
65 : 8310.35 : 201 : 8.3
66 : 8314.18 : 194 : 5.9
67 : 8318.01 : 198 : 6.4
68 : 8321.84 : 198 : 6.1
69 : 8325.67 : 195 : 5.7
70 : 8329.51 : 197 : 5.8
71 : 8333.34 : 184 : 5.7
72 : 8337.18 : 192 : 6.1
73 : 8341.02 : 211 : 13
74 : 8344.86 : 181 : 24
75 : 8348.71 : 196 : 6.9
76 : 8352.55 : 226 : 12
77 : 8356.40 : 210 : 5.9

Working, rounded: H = 32.8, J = 34.2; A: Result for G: 33.5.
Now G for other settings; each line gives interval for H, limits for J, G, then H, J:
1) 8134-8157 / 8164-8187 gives 32.8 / 31.9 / 33.8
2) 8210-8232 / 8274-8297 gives 28.8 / 31.0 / 26.6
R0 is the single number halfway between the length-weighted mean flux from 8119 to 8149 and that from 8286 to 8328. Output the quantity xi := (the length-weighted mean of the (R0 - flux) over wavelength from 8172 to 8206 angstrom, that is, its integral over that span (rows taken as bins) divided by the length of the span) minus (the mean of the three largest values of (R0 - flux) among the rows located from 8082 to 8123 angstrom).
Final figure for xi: -1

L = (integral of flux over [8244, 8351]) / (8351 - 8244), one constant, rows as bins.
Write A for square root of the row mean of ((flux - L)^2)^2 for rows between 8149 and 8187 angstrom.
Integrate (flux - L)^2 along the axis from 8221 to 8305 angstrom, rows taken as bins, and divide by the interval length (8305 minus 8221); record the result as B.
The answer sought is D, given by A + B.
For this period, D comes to 179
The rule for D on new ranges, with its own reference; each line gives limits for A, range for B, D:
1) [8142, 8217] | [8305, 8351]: 212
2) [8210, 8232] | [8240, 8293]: 84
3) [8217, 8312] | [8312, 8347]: 258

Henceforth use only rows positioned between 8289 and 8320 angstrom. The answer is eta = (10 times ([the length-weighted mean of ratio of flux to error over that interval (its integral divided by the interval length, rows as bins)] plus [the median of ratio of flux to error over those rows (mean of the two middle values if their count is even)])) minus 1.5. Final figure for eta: 528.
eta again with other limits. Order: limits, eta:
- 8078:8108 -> 599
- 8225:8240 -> 610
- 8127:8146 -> 636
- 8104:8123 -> 640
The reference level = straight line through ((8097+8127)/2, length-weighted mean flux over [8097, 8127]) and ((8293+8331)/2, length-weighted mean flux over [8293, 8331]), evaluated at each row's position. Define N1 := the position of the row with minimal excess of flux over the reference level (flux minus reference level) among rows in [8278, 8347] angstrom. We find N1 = 8302.70 angstrom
